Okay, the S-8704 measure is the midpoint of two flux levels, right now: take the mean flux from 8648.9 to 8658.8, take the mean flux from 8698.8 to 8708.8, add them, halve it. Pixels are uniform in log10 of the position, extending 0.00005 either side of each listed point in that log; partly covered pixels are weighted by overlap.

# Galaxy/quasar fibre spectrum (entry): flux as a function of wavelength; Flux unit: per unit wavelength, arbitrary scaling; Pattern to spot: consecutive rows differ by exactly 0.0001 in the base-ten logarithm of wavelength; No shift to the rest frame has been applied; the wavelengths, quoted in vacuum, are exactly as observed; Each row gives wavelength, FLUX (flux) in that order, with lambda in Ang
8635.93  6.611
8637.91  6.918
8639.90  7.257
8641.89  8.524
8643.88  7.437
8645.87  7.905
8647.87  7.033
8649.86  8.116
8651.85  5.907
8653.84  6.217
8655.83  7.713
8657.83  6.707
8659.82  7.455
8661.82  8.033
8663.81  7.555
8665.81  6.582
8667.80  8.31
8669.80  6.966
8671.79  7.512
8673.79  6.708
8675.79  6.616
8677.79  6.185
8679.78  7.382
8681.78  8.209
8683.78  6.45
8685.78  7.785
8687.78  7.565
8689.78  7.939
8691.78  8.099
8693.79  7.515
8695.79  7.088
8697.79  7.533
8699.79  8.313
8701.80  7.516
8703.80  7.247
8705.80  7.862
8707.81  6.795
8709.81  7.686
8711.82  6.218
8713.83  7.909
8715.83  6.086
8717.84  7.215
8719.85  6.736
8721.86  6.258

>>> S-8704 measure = 7.24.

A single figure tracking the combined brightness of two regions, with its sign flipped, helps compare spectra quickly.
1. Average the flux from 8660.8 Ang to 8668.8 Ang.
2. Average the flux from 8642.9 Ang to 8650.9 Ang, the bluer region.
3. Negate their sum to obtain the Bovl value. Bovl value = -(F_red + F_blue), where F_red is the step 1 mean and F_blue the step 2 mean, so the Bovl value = -15.2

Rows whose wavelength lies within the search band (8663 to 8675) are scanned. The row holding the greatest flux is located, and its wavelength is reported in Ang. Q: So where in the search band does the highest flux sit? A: 8667.80 Ang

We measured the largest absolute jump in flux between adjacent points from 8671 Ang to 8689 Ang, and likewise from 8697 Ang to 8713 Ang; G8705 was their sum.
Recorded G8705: 3.2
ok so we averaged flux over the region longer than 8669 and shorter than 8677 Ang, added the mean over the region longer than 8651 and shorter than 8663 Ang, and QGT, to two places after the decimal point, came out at 13.96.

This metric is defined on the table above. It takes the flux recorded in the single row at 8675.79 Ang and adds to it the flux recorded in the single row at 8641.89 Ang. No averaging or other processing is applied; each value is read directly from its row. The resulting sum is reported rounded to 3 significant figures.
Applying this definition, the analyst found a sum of 15.1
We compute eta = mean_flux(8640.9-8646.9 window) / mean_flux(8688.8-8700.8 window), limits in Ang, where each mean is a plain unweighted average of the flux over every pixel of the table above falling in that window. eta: 1.03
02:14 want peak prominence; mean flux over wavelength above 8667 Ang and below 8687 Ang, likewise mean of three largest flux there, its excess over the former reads 0.9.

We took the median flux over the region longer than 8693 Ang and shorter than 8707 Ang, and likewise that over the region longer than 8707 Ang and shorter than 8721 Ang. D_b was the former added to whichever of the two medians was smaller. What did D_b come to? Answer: 14.3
